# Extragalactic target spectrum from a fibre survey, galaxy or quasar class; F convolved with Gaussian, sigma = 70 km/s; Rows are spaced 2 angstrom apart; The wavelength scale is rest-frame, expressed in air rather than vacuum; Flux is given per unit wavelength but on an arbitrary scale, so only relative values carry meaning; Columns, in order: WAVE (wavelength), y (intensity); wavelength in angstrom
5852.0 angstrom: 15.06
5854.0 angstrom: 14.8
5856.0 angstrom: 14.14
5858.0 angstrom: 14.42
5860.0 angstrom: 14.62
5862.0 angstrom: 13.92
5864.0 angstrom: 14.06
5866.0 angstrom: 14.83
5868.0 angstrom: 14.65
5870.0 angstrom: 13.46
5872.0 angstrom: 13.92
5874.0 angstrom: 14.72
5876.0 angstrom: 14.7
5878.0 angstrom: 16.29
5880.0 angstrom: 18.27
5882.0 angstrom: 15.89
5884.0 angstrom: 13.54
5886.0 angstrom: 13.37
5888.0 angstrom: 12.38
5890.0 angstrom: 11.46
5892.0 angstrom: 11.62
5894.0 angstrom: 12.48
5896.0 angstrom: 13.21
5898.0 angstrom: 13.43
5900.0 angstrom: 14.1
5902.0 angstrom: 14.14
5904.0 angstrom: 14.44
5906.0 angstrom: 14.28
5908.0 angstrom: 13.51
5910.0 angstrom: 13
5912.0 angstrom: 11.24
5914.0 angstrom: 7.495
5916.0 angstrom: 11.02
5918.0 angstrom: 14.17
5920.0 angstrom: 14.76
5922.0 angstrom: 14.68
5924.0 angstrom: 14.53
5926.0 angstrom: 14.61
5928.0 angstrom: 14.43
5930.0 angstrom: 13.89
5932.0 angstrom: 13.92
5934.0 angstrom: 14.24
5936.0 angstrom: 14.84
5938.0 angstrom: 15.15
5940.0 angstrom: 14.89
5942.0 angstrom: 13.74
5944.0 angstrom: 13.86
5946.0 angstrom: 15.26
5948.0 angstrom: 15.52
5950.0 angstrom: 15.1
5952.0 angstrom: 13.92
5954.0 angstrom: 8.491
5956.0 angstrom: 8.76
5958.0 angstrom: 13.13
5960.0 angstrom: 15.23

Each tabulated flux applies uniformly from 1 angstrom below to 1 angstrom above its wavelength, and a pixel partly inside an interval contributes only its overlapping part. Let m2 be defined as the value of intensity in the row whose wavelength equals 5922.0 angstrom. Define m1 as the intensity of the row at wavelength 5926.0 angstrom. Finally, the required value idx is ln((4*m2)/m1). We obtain 1.39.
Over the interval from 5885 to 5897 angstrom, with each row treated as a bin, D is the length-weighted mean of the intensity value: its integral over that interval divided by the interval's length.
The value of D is 12.4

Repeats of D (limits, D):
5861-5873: 14.1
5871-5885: 15.3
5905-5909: 13.9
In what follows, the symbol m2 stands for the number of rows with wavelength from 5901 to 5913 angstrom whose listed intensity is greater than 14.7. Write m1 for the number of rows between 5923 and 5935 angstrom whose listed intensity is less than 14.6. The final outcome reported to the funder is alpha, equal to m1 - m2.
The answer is 5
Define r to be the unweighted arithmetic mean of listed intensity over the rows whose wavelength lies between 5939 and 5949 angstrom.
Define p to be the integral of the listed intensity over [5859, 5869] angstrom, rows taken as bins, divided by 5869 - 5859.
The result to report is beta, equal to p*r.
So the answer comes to 211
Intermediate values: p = 14.4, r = 14.7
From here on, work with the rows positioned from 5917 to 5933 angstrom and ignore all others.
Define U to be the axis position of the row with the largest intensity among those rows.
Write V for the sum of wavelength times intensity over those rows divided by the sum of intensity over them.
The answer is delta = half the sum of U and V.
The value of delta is 5922.5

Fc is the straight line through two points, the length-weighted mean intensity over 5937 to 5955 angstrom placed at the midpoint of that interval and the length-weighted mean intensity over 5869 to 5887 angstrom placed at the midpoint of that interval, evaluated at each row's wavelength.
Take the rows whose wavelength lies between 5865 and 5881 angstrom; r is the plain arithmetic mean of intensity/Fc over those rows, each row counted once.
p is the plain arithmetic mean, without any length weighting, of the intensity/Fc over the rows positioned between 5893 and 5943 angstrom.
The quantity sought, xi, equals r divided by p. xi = 1.06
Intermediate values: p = 0.95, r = 1.01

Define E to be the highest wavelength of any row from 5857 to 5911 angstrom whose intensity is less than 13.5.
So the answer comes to 5910.0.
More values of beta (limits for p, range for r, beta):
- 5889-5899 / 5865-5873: 177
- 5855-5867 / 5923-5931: 206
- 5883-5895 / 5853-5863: 179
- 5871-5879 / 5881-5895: 193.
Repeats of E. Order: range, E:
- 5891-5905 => 5898.0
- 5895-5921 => 5916.0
